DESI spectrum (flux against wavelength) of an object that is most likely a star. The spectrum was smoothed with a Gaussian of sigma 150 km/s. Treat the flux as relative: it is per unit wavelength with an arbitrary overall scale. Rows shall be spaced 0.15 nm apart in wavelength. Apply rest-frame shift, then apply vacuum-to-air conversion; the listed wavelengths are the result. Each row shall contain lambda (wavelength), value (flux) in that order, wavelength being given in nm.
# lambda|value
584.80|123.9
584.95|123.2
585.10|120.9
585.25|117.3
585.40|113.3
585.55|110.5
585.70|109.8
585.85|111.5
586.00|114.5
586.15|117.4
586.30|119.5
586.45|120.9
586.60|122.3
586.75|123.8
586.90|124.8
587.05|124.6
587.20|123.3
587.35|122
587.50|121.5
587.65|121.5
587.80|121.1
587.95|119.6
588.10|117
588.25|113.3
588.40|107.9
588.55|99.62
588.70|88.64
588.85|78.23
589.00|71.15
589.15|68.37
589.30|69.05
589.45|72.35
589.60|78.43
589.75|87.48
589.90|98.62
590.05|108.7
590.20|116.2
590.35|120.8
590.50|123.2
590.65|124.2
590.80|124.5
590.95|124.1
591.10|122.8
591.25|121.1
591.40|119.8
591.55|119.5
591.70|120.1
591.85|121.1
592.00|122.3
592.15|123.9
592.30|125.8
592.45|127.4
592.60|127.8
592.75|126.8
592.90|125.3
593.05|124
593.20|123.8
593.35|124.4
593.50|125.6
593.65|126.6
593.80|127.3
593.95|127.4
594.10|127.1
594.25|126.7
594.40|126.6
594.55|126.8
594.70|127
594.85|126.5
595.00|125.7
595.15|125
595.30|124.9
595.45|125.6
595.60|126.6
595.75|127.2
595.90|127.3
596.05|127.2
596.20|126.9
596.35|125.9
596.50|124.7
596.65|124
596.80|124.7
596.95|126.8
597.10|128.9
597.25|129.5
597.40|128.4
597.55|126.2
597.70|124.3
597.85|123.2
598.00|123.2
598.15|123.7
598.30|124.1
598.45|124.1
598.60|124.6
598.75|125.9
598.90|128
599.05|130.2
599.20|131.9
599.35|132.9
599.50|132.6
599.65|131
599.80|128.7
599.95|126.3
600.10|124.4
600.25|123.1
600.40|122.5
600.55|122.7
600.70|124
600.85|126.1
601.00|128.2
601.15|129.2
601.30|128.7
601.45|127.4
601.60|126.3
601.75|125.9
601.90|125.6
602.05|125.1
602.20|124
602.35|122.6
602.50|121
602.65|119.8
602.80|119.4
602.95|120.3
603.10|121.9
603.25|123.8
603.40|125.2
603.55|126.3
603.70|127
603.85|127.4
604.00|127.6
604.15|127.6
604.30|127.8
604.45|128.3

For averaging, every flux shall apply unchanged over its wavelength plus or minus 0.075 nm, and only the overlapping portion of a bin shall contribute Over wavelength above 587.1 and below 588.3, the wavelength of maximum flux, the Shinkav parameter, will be 587.20 nm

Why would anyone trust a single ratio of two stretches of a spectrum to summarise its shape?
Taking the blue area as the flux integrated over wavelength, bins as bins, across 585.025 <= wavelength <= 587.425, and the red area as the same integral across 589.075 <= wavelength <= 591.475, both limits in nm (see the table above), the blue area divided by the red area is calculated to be 1.13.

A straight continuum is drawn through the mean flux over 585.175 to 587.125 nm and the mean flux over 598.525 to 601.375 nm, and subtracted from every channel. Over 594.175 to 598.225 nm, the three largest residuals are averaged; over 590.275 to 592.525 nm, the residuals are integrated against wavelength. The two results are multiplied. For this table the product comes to 11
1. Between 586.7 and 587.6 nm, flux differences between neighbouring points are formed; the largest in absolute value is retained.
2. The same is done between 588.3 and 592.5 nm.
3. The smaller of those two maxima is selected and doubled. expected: 2.6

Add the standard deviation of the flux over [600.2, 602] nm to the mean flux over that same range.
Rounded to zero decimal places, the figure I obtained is 128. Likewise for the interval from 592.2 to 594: 127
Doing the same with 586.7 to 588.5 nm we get 125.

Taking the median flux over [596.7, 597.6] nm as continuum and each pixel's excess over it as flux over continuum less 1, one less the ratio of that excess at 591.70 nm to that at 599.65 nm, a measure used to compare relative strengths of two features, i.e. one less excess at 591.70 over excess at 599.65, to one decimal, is 3.2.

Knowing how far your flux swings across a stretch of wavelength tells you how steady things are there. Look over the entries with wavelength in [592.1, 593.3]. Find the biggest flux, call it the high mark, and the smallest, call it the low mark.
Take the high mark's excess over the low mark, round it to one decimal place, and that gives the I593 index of 4.0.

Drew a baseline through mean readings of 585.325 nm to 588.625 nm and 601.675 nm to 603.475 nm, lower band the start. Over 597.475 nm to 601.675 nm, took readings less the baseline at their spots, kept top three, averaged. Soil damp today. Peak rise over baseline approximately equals 10.7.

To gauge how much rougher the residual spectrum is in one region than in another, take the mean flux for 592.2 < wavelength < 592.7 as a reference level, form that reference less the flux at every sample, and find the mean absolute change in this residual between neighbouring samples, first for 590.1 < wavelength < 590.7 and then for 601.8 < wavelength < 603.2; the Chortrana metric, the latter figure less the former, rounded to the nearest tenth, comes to -1.6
